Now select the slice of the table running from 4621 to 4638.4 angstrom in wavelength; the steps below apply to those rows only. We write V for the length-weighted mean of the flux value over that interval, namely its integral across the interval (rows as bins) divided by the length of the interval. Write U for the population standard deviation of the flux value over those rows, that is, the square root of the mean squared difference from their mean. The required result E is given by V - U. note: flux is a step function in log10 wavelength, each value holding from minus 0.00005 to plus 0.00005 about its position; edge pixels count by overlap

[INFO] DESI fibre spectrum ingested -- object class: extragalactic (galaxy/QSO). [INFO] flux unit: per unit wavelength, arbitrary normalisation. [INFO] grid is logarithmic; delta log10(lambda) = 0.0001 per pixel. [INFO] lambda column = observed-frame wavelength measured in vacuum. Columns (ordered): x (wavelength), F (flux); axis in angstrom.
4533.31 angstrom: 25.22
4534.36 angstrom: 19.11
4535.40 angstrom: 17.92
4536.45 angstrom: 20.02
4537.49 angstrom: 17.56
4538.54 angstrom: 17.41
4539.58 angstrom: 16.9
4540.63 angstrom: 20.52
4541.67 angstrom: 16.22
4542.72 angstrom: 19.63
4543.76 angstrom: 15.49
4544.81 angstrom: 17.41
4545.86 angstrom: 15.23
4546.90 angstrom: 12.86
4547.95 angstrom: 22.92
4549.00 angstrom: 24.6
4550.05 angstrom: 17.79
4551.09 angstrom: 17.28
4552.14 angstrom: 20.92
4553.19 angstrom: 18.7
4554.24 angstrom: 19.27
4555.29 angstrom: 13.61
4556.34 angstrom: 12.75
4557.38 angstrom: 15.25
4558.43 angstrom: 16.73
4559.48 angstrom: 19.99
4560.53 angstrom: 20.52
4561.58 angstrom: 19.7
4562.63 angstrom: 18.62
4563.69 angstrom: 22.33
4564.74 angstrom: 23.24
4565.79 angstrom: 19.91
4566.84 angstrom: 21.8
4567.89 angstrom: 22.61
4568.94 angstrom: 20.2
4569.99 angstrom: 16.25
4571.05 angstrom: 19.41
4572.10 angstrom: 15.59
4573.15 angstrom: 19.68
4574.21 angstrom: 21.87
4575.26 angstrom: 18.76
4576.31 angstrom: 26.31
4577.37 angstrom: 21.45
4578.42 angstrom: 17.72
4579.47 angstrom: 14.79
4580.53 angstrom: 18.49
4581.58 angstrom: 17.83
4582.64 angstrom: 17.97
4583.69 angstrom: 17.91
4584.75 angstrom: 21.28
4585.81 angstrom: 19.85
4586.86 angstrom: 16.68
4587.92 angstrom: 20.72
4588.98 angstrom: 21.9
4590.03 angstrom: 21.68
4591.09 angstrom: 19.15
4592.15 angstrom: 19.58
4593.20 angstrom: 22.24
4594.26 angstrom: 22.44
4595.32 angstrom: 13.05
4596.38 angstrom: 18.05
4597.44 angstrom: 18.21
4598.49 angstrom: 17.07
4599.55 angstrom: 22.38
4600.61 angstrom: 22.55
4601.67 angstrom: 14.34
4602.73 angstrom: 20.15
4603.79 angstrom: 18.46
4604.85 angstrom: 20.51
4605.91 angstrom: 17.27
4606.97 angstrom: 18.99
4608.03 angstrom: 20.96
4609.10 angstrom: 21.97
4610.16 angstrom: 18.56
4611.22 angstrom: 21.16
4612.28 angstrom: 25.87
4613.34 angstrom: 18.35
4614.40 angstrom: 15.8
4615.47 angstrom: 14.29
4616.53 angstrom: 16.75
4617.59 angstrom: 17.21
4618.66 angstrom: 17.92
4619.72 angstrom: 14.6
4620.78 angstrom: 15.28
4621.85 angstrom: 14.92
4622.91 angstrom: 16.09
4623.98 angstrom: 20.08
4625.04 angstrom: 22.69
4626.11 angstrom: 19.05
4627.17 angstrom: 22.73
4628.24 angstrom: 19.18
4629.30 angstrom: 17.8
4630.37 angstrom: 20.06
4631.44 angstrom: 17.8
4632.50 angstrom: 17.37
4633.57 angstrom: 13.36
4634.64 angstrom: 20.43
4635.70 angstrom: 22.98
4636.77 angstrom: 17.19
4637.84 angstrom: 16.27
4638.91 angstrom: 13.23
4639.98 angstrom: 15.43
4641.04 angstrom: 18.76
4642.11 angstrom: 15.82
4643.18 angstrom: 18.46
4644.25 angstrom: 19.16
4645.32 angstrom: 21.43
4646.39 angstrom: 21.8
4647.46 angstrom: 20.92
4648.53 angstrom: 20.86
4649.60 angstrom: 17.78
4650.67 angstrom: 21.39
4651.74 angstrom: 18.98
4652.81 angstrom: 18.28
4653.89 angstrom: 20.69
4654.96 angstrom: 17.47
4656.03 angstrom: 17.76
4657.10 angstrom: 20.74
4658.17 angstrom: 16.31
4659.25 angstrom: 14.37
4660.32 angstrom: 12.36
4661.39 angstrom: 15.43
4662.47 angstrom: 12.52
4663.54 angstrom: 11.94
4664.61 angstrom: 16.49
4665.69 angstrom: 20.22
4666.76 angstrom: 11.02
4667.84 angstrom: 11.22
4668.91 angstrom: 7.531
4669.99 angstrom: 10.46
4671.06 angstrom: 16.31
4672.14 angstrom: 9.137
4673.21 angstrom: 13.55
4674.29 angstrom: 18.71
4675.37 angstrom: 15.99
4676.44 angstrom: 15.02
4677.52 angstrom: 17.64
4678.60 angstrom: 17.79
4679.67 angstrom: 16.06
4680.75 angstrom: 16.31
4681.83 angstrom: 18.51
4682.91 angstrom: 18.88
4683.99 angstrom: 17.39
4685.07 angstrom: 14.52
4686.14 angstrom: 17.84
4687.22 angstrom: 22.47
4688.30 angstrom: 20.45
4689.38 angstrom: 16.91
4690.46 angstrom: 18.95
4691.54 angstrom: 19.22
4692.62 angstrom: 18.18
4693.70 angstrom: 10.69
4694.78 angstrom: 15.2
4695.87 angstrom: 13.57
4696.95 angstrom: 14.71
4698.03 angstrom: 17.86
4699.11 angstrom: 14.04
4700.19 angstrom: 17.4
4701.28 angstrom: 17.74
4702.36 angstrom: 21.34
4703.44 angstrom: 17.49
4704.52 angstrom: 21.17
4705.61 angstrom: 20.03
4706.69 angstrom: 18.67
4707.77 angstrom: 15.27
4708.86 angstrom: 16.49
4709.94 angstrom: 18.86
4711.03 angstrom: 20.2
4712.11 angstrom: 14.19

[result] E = 15.8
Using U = 2.7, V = 18.5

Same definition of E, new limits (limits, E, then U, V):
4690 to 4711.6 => 14.7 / 2.7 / 17.3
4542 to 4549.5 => 14.3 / 4.0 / 18.2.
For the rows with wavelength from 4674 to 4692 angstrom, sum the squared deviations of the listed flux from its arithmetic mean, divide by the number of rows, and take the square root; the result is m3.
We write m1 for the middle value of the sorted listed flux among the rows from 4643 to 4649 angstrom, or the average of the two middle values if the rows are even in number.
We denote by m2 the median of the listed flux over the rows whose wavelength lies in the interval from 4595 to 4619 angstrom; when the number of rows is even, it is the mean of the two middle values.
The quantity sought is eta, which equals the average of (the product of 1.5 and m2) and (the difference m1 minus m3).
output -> 23.2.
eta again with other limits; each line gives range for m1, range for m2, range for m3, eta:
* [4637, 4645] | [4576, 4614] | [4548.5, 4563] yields 21.2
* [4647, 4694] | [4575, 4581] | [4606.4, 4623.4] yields 21.1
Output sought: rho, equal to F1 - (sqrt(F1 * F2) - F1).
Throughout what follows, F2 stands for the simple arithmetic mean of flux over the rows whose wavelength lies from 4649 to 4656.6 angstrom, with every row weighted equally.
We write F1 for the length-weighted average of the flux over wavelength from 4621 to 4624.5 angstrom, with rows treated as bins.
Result 16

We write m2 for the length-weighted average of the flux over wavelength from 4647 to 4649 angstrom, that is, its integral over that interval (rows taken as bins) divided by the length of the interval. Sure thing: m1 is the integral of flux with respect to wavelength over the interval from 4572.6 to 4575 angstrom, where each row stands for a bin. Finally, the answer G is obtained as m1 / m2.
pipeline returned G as 2.35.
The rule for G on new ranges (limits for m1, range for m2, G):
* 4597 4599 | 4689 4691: 1.97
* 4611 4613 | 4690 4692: 2.46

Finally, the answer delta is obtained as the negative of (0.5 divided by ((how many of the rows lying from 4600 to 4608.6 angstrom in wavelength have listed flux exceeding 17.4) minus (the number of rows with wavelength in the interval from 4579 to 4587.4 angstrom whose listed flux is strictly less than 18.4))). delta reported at -0.50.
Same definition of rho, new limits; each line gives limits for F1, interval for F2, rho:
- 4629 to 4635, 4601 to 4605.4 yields 17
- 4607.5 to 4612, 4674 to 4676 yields 23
